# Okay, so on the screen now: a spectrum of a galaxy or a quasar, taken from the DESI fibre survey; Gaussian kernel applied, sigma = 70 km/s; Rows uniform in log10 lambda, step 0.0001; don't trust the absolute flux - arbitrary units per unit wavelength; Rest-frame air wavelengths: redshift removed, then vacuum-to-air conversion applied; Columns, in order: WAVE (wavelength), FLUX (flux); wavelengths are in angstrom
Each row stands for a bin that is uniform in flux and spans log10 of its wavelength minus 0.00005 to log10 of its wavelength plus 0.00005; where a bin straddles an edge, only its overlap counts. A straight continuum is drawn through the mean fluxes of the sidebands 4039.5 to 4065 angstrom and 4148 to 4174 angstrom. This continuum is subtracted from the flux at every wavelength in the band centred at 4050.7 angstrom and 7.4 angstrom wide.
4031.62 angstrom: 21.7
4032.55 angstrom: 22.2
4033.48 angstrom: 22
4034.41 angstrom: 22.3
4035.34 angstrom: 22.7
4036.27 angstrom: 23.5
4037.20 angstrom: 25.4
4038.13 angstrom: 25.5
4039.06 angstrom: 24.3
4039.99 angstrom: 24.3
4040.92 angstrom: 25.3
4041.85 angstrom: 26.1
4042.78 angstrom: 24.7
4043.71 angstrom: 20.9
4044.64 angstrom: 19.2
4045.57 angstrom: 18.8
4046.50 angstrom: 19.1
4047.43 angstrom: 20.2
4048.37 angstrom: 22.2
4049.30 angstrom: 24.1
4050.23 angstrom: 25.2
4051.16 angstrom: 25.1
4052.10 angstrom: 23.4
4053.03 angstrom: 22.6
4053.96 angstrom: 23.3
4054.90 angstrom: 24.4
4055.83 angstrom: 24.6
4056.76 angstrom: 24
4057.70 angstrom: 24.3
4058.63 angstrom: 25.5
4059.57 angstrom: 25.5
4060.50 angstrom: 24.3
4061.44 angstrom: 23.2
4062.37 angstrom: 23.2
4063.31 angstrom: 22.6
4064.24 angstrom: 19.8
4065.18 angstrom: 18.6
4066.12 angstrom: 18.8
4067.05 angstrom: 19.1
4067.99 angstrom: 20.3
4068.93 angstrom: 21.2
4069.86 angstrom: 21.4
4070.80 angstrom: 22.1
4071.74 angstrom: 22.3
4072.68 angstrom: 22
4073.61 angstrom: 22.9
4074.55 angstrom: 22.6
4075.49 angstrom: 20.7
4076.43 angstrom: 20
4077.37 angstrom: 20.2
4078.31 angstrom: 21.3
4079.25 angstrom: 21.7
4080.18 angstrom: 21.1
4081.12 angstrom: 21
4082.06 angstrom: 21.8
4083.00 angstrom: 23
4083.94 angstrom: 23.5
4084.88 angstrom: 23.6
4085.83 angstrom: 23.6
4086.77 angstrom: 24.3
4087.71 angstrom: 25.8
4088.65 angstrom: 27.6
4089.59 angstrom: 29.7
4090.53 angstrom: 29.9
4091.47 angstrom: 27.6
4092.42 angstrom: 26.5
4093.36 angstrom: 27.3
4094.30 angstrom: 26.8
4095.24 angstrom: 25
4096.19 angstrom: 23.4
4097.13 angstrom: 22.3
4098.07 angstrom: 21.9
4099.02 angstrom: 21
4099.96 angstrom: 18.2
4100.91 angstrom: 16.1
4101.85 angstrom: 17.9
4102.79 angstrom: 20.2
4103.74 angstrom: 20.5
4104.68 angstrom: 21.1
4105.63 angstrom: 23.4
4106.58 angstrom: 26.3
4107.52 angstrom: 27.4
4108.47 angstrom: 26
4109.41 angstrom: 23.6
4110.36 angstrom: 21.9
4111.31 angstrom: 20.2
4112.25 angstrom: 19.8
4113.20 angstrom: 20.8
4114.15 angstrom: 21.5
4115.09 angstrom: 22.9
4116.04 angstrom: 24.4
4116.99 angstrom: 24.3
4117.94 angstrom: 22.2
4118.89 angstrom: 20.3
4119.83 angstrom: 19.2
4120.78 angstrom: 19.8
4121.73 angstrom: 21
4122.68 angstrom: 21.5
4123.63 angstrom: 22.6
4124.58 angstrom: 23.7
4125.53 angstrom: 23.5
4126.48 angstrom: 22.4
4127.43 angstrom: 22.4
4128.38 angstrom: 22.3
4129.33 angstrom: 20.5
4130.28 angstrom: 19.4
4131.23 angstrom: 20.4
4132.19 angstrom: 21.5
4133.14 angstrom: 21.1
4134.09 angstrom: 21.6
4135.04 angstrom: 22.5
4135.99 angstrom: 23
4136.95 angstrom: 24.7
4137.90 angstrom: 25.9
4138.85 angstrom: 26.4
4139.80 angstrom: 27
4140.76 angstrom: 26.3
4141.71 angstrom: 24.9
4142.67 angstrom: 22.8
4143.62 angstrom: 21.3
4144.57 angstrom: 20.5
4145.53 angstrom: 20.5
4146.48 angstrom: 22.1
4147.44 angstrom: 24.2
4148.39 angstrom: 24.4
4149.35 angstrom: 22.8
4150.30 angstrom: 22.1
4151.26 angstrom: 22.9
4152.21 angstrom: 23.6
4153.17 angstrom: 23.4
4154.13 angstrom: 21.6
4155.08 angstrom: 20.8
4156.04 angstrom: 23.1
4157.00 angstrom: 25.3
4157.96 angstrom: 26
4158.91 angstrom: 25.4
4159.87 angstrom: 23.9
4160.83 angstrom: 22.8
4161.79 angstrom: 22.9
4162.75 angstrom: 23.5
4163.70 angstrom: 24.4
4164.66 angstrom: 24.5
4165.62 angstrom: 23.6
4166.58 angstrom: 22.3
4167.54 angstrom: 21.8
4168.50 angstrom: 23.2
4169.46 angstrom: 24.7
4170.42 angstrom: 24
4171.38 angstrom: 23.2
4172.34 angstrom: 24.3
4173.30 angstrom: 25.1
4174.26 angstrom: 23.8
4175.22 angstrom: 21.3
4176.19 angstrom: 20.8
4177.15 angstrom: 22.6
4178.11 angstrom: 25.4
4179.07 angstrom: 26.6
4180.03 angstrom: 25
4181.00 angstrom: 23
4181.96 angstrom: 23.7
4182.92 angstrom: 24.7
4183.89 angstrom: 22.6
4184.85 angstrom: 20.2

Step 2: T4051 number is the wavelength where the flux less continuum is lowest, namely 4047.43 angstrom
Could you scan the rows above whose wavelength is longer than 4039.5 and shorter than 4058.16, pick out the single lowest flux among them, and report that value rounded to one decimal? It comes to 18.8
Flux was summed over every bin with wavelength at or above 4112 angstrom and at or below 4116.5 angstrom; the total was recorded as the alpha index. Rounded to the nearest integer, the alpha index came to 109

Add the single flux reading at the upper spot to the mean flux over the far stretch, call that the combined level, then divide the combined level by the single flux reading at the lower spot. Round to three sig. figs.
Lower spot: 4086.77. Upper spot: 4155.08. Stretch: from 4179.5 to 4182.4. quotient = 1.84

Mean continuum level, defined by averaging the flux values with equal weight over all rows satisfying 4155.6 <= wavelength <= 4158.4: 24.8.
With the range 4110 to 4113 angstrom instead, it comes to 20.6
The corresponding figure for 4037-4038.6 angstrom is 25.4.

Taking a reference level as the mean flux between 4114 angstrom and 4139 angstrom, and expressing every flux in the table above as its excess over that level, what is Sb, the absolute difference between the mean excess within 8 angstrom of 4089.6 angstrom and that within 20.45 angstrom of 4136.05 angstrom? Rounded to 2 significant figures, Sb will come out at 2.8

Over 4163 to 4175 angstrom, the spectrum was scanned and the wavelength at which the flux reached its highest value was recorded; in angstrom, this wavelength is 4173.30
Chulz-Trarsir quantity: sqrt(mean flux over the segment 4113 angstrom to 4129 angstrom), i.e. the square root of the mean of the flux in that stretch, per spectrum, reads 4.70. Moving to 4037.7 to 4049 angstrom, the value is 4.75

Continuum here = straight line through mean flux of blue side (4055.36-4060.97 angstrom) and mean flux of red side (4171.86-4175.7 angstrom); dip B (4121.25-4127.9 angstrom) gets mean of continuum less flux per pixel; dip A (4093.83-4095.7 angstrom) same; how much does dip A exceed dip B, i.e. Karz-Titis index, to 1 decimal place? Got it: -3.2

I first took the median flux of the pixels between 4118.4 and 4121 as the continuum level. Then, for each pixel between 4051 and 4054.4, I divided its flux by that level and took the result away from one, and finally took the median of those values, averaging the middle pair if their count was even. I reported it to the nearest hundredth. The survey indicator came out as -0.18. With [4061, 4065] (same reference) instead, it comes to -0.16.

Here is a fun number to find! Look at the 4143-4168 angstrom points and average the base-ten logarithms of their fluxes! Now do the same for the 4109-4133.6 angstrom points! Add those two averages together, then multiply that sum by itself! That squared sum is 7.27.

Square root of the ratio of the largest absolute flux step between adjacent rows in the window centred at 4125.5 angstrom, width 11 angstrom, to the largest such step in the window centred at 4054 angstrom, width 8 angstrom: 1.03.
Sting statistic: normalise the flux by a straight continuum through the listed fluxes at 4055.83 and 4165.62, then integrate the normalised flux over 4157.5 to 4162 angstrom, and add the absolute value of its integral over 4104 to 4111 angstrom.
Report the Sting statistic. 11.6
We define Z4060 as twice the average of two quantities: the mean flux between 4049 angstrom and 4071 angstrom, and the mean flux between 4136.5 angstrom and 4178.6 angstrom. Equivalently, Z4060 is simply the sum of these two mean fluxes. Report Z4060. 46.3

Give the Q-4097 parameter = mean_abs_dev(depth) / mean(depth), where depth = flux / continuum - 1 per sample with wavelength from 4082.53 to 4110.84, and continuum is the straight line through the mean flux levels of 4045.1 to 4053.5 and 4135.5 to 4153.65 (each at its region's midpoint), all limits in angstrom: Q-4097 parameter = 3.0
